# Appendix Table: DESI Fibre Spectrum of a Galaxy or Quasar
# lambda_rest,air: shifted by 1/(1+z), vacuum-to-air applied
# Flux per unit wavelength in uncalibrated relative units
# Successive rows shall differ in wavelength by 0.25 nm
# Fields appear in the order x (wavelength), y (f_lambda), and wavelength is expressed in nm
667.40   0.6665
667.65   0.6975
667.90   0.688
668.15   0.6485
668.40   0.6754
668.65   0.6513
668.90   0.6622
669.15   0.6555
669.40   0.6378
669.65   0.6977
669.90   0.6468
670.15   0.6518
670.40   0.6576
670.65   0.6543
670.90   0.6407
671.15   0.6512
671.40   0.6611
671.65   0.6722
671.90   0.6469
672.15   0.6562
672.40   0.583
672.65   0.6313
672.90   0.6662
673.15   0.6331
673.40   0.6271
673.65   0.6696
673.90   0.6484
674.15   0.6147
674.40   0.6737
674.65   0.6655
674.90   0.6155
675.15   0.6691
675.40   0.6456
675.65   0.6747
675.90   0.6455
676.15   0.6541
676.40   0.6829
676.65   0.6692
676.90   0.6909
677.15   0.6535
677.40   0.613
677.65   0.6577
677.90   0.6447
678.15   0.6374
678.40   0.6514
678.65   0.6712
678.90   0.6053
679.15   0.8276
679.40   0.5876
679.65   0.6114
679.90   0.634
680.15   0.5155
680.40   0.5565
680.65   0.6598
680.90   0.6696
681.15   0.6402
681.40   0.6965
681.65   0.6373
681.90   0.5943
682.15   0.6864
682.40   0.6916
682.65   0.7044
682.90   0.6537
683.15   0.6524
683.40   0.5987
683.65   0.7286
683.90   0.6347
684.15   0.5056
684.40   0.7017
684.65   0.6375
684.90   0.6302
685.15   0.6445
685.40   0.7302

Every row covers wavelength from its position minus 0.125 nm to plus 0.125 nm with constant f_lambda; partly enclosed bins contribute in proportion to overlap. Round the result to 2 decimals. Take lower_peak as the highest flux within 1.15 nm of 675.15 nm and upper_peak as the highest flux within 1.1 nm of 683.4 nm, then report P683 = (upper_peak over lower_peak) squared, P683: 1.17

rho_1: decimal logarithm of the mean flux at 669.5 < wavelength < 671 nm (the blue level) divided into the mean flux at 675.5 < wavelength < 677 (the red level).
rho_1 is 0.007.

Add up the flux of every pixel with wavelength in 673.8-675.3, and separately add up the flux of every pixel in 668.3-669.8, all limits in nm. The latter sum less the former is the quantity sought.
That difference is 0.09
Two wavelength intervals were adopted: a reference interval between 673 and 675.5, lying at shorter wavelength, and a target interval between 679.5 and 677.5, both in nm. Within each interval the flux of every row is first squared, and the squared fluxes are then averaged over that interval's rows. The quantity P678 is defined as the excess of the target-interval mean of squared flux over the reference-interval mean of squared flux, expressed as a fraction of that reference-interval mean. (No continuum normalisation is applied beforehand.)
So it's 0.054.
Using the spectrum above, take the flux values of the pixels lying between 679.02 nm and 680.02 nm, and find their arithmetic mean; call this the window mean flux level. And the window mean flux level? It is 0.67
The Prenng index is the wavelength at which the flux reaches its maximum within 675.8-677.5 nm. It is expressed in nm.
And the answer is 676.90 nm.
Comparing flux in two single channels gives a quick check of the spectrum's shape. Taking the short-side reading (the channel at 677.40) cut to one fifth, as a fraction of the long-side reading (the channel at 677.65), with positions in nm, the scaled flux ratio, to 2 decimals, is 0.19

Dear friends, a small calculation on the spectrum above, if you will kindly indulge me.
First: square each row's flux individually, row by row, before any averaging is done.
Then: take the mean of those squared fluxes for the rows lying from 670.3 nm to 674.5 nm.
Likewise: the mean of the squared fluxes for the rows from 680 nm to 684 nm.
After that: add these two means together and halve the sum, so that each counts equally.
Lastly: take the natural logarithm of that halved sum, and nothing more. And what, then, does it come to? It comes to -0.871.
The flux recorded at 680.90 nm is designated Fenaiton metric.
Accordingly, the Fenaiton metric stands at 0.6696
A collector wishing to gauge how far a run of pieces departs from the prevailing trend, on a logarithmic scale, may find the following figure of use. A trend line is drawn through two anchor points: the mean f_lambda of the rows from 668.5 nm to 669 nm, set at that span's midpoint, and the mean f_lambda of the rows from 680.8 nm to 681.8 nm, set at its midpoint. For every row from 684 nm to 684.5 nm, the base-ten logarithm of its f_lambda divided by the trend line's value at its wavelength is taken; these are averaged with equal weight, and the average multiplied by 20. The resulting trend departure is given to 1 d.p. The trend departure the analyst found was -0.9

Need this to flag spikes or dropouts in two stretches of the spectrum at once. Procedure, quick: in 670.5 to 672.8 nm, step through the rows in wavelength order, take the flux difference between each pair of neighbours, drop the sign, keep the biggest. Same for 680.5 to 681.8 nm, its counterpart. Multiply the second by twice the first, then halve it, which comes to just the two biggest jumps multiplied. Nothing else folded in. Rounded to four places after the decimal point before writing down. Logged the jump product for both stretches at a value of 0.0043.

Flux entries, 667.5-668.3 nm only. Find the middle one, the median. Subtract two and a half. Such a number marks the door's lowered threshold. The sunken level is -1.81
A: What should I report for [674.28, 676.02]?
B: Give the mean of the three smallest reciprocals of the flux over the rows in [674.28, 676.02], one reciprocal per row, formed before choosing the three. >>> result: 1.49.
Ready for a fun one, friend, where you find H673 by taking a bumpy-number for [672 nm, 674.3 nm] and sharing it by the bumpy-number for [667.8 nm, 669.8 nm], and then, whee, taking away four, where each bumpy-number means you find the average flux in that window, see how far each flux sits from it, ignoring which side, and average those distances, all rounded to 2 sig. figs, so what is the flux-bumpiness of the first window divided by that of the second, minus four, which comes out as -2.8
